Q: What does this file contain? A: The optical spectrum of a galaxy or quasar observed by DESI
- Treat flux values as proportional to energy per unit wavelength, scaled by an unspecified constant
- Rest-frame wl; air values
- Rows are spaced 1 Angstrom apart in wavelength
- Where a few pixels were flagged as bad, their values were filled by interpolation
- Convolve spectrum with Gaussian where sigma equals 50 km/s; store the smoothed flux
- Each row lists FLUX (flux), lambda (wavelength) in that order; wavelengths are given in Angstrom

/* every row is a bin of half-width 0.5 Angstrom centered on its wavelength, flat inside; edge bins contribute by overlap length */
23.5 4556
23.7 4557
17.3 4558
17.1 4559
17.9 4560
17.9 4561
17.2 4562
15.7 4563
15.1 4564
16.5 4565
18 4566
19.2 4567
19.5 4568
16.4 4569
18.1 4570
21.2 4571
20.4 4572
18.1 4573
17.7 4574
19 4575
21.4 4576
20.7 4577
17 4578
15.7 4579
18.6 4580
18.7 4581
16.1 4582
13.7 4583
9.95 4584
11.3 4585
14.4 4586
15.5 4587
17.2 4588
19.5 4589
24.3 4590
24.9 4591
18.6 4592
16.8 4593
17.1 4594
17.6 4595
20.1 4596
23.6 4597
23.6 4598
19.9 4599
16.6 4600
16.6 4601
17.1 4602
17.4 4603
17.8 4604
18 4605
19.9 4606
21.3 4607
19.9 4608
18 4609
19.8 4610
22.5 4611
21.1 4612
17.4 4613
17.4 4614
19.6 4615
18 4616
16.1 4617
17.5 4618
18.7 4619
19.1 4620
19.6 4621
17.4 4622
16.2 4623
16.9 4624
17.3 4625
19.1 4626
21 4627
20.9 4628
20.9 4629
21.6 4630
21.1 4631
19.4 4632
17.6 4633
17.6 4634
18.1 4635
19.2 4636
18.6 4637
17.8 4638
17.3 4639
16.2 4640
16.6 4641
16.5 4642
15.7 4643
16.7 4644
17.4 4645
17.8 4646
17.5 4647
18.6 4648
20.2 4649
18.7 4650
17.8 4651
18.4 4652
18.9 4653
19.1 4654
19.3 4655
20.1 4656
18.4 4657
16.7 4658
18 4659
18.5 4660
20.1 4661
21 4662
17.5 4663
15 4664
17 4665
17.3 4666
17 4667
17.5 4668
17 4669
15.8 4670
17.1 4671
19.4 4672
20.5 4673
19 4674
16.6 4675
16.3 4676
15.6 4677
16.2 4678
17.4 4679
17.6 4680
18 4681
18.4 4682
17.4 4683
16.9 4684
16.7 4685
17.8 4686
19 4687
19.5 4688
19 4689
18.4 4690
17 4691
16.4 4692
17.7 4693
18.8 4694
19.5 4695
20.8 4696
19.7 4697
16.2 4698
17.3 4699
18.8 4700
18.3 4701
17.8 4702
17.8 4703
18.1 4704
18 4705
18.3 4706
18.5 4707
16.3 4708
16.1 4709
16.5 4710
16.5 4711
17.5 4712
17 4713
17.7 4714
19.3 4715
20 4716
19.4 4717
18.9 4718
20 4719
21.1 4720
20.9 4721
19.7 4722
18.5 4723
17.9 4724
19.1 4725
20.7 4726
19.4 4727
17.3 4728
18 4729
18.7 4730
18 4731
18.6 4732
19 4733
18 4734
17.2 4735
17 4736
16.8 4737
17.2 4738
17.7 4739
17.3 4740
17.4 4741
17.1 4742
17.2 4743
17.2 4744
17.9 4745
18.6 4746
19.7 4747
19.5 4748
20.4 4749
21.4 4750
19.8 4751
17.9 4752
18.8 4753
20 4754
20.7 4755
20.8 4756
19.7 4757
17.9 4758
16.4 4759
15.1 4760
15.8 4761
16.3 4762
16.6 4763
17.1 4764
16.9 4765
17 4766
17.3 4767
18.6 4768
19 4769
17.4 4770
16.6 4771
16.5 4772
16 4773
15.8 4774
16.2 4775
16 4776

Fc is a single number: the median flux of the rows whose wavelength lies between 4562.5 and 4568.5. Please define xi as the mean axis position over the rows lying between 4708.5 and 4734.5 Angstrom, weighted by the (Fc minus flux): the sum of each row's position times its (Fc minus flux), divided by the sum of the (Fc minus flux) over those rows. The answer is 4723.7 Angstrom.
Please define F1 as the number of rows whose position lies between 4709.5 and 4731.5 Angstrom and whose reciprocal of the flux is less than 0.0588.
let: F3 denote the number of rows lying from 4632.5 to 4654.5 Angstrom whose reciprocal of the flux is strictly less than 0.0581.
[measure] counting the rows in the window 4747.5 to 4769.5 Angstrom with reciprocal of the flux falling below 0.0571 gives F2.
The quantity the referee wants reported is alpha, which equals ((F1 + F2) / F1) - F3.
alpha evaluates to -15.3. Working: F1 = 19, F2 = 13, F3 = 17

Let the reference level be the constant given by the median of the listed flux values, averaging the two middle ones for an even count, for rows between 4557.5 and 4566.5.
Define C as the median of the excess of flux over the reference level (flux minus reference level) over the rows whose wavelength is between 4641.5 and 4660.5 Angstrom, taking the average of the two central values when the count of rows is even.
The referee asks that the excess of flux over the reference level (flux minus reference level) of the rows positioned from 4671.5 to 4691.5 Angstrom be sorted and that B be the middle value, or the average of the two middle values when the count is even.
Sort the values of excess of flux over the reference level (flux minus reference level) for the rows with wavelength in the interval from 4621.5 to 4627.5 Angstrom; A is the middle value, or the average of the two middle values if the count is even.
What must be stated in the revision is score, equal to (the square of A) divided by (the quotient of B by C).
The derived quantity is 0.1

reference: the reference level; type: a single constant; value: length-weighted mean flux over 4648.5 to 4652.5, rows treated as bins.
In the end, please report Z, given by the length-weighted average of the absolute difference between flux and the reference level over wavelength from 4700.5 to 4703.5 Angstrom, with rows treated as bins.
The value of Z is 0.81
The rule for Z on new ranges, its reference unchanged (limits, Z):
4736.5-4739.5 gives 1.54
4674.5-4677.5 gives 2.61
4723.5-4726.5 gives 1.04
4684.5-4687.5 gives 1.09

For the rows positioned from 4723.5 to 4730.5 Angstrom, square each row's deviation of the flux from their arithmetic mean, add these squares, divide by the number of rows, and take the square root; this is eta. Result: 1.1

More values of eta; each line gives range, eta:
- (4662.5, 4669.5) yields 0.8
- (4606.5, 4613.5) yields 1.7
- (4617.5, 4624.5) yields 1.2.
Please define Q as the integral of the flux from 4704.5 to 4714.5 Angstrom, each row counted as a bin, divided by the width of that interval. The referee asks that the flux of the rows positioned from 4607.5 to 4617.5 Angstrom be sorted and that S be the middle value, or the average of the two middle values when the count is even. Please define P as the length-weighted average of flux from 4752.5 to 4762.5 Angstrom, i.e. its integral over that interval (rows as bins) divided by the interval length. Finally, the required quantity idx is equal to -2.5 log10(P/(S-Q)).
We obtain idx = -2.7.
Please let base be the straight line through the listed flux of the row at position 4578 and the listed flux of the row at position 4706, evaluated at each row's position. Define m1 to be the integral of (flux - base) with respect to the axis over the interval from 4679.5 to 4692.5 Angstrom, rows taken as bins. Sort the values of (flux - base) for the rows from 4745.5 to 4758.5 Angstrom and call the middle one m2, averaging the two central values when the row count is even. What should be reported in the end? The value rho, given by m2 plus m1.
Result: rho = -2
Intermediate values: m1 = -3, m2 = 1.0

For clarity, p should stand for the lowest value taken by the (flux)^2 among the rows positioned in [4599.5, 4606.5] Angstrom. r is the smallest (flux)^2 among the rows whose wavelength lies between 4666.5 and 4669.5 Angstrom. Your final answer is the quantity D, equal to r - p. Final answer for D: 13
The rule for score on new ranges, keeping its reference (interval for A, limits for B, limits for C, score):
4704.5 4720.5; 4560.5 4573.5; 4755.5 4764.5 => -0.7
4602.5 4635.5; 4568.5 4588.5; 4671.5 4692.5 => 3.6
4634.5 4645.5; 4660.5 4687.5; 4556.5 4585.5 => 0.0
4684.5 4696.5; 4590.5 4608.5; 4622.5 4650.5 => 1.1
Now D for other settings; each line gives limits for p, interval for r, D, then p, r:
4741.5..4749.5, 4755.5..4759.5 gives -23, 292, 269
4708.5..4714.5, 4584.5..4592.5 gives -132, 259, 128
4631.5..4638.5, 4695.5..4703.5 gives -47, 310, 262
